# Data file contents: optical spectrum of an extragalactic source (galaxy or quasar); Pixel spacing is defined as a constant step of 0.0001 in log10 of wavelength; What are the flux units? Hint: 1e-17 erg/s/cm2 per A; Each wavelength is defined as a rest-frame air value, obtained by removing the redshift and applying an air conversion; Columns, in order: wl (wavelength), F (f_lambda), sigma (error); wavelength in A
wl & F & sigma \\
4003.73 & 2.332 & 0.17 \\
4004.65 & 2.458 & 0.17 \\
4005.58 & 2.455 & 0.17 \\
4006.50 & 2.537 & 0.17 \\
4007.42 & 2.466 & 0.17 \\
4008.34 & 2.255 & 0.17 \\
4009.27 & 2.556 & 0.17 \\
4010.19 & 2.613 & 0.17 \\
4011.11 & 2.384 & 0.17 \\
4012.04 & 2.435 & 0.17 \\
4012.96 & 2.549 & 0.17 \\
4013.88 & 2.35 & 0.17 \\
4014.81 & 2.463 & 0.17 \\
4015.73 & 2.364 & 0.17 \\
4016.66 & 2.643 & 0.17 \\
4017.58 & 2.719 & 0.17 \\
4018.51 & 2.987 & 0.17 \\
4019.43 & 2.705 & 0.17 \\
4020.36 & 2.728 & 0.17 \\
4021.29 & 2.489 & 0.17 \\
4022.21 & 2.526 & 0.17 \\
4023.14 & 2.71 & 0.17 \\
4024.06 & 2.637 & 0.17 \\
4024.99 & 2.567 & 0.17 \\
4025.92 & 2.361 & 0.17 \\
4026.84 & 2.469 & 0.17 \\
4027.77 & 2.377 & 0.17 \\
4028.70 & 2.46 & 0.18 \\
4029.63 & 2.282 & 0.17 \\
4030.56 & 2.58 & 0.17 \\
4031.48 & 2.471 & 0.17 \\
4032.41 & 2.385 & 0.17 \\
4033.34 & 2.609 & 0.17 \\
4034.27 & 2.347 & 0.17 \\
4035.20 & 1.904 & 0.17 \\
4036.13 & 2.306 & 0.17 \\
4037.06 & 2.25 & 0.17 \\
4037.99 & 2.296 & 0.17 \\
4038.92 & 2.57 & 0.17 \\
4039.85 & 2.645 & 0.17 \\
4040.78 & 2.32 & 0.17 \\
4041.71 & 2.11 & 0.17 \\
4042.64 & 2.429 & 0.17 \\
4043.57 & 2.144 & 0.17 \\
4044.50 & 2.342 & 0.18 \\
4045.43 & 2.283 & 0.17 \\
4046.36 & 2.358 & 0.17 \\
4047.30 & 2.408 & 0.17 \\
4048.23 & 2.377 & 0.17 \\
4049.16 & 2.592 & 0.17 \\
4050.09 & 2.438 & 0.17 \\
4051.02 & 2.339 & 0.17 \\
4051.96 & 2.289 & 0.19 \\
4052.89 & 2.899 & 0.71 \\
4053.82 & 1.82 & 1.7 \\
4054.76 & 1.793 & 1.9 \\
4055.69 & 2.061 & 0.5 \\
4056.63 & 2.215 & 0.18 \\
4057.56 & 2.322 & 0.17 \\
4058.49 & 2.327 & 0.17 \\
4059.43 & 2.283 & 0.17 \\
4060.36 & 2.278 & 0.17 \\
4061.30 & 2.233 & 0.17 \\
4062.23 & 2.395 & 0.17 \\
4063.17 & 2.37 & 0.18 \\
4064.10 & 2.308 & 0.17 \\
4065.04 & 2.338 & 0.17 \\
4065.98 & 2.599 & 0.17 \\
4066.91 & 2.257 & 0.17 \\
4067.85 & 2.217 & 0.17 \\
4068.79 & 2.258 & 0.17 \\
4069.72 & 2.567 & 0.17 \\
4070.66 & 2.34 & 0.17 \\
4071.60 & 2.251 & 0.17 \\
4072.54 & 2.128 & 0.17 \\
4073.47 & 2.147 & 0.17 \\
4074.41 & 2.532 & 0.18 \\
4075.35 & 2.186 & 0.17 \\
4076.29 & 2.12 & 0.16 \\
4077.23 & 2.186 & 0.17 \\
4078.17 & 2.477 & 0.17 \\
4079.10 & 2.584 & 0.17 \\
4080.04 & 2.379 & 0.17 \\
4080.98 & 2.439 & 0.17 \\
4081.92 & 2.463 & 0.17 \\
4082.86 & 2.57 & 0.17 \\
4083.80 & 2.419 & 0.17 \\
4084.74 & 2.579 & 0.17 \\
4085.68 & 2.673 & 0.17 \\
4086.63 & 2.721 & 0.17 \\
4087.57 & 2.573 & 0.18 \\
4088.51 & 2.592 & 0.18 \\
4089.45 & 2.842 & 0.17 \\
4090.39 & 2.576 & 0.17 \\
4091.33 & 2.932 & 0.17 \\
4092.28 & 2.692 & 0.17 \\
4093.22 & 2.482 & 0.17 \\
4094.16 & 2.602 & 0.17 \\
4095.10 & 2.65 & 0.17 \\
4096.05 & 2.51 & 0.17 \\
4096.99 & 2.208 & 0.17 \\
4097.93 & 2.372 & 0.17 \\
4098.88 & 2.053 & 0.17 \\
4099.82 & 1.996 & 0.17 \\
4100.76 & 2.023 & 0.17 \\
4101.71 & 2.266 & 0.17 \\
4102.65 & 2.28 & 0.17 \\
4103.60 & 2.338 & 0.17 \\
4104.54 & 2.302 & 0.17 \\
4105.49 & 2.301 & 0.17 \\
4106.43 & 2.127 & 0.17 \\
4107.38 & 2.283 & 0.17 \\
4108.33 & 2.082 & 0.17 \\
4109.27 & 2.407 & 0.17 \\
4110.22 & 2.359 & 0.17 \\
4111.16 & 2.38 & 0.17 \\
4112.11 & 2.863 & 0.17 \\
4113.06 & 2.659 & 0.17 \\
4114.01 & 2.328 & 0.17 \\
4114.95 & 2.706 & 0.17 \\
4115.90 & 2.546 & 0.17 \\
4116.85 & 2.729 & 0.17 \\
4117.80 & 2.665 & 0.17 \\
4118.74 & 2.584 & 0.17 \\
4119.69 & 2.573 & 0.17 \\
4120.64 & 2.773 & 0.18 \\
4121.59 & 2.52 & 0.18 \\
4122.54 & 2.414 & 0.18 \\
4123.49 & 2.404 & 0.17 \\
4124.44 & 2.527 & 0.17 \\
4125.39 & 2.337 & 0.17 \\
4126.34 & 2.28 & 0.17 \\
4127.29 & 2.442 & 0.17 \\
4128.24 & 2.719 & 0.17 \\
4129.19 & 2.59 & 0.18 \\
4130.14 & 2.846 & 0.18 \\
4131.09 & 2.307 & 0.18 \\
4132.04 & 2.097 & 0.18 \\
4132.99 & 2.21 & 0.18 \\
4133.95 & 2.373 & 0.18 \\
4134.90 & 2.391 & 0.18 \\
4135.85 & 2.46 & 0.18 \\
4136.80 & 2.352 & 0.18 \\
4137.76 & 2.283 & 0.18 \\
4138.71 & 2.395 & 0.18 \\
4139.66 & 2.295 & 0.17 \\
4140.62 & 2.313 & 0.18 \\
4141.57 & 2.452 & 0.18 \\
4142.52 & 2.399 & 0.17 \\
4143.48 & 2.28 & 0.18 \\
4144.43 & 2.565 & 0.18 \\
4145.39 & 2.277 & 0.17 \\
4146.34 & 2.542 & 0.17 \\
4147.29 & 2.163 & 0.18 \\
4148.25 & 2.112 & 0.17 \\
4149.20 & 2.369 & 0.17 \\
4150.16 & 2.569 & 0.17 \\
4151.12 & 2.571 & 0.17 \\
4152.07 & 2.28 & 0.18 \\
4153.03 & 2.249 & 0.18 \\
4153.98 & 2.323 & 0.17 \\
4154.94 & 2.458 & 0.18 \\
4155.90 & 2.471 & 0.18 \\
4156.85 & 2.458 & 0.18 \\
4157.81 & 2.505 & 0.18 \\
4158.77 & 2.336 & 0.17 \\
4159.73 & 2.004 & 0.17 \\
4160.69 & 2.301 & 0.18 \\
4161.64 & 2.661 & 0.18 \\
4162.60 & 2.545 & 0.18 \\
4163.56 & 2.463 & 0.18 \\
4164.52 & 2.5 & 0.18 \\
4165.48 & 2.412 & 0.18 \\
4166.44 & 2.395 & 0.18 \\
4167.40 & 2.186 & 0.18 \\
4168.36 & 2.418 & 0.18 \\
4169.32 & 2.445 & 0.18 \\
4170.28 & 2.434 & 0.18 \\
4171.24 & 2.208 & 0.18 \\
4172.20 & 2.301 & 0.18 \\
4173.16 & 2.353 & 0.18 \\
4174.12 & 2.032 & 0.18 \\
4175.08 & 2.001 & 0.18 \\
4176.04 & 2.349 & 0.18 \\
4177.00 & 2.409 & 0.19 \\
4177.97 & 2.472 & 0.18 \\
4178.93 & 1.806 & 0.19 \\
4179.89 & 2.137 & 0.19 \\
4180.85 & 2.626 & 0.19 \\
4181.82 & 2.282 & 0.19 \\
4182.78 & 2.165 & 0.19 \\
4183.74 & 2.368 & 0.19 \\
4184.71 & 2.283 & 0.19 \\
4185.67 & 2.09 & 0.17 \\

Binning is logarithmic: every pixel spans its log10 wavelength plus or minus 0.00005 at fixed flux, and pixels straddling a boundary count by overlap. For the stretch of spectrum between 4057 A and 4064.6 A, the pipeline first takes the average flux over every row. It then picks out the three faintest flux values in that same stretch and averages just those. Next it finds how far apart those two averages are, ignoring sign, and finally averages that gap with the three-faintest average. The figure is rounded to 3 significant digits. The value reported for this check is 1.16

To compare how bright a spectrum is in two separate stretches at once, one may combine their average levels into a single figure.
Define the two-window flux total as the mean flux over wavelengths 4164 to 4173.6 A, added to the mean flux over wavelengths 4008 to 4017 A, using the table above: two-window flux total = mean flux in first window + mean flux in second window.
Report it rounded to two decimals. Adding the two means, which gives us 4.83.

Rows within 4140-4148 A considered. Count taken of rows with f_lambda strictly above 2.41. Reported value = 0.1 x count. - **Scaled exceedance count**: 0.30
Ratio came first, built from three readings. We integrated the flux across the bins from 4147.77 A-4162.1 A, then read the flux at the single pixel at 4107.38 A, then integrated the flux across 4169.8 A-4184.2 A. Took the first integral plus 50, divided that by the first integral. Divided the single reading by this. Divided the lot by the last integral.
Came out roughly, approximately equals 0.0284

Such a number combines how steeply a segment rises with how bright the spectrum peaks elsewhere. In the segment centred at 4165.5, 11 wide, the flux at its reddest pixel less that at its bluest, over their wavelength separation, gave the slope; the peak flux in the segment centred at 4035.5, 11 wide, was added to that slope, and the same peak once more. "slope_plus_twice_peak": 5.30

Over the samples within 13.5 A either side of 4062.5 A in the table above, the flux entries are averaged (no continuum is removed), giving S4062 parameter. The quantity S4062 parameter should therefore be 2.30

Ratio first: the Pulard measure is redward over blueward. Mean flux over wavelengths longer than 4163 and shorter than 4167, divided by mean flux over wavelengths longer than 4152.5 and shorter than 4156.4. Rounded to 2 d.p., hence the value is 1.03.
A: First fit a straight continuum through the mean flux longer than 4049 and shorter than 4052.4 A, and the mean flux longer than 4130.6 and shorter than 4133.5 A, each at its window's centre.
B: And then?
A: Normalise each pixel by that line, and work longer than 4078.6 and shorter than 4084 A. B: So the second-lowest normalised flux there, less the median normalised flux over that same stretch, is -0.011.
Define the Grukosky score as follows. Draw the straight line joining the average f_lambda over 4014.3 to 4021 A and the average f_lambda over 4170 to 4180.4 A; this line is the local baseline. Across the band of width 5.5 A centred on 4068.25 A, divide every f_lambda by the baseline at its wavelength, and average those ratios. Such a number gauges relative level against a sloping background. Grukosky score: 0.94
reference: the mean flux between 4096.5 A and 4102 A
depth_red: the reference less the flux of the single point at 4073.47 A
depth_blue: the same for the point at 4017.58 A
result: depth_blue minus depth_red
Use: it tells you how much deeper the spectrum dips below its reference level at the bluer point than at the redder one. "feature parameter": -0.6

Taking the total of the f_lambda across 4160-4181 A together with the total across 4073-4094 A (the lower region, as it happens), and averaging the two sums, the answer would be 53.3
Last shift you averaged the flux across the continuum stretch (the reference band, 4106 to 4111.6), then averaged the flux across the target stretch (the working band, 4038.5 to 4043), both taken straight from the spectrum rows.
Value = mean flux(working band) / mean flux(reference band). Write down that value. 1.06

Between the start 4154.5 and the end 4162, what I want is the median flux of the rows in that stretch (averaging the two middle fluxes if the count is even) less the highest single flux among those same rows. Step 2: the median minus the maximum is -0.20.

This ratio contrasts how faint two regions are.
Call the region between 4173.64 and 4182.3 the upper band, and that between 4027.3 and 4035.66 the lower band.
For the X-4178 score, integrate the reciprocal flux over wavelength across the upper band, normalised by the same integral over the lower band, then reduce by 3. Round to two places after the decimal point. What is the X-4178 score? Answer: -1.89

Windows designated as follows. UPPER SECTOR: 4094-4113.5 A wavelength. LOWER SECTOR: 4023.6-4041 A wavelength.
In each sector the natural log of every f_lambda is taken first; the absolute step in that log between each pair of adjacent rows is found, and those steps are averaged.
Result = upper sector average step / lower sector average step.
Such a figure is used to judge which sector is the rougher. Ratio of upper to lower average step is 0.82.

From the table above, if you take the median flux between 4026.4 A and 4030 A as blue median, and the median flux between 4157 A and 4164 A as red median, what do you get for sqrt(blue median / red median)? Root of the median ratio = 0.99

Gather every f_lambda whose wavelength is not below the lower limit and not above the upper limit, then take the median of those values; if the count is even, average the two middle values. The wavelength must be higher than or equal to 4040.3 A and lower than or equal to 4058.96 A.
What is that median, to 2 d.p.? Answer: 2.32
